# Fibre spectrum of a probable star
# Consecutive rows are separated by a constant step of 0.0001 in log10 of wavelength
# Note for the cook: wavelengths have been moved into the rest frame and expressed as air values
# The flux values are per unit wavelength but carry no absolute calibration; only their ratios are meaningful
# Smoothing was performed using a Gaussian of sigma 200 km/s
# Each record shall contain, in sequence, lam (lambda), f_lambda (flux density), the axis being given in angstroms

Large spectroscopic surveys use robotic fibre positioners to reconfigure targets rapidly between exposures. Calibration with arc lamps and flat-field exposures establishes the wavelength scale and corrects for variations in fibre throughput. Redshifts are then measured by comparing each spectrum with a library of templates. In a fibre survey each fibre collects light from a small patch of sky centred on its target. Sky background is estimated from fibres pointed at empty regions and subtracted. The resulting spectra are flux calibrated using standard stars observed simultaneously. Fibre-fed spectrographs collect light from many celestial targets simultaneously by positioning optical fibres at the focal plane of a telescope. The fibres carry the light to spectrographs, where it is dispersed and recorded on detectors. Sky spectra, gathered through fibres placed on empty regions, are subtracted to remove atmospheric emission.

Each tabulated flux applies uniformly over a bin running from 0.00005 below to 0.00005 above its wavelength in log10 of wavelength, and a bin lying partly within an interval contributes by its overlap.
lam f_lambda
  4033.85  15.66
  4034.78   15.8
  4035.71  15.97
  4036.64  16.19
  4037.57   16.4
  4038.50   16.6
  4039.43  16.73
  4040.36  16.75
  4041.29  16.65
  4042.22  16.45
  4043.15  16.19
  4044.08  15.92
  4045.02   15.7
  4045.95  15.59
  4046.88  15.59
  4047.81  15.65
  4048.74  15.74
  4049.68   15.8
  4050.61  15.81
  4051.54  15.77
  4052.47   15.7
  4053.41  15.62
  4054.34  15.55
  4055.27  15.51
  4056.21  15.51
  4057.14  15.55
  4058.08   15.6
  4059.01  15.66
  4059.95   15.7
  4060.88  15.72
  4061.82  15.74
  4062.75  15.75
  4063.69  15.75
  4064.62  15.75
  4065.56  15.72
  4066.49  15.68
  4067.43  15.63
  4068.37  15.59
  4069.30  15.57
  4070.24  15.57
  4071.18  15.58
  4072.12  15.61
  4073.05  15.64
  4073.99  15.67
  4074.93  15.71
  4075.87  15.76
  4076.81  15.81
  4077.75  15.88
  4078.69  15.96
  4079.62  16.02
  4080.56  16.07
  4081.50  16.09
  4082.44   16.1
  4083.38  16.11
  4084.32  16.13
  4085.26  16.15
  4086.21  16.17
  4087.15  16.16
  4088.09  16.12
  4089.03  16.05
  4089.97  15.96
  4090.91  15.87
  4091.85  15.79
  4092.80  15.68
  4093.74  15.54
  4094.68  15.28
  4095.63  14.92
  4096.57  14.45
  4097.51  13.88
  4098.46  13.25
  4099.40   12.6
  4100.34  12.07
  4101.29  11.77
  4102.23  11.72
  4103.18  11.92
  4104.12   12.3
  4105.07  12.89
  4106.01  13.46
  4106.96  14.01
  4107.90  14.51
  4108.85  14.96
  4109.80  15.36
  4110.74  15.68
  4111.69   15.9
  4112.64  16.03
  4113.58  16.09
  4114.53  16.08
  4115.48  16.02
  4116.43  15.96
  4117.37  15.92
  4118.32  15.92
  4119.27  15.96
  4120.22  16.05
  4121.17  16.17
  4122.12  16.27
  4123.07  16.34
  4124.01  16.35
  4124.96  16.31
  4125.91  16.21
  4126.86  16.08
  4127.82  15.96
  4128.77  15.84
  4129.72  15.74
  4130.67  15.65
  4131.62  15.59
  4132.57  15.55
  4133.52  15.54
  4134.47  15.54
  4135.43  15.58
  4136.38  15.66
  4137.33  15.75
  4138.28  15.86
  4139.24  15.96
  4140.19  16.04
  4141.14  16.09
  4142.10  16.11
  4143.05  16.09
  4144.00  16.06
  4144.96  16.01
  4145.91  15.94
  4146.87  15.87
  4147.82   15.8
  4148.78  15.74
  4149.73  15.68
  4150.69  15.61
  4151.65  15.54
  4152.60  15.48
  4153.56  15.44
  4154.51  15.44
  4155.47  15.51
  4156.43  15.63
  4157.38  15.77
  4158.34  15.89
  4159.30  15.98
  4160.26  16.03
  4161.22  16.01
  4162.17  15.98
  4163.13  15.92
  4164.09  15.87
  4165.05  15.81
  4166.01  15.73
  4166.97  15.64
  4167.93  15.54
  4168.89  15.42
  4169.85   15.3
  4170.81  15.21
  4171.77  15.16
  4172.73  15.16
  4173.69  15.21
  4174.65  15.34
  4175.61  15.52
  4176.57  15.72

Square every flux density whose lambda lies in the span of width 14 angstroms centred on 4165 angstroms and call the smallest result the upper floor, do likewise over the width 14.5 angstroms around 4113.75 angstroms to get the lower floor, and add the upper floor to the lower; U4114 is 426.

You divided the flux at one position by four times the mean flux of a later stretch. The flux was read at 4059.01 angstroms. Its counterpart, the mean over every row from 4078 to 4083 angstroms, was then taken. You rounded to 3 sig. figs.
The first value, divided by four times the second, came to 0.244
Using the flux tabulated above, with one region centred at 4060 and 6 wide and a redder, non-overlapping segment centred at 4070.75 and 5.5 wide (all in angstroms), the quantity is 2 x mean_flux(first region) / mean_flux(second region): 2.01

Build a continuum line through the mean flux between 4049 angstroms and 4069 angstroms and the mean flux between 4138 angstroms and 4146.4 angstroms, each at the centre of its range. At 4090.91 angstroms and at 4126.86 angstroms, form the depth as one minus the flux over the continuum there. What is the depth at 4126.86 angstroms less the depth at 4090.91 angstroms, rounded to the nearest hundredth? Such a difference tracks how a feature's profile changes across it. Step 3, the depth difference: 0.00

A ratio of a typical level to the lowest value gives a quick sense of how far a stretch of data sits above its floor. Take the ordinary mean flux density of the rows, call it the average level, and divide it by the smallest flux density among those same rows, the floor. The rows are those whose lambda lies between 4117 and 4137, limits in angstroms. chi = 1.02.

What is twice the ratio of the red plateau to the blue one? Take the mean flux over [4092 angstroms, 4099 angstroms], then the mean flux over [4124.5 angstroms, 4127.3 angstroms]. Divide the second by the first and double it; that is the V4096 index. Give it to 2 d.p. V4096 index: 2.20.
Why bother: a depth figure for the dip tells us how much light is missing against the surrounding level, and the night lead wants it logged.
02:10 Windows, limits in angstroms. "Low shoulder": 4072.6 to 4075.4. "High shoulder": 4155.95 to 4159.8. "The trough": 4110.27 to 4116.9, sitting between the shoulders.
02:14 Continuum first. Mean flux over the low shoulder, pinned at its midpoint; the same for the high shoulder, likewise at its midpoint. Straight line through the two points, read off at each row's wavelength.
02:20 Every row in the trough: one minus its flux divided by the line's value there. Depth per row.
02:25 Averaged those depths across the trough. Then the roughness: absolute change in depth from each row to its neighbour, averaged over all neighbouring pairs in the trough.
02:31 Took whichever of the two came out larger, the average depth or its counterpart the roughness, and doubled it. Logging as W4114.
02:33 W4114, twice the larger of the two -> 0.0114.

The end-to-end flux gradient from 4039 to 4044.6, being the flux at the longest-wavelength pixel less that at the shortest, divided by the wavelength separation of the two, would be -0.17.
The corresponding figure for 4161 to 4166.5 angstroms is -0.06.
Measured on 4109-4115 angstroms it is 0.15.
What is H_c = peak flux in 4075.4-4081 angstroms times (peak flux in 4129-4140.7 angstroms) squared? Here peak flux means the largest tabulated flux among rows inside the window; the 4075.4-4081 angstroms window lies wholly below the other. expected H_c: 4135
